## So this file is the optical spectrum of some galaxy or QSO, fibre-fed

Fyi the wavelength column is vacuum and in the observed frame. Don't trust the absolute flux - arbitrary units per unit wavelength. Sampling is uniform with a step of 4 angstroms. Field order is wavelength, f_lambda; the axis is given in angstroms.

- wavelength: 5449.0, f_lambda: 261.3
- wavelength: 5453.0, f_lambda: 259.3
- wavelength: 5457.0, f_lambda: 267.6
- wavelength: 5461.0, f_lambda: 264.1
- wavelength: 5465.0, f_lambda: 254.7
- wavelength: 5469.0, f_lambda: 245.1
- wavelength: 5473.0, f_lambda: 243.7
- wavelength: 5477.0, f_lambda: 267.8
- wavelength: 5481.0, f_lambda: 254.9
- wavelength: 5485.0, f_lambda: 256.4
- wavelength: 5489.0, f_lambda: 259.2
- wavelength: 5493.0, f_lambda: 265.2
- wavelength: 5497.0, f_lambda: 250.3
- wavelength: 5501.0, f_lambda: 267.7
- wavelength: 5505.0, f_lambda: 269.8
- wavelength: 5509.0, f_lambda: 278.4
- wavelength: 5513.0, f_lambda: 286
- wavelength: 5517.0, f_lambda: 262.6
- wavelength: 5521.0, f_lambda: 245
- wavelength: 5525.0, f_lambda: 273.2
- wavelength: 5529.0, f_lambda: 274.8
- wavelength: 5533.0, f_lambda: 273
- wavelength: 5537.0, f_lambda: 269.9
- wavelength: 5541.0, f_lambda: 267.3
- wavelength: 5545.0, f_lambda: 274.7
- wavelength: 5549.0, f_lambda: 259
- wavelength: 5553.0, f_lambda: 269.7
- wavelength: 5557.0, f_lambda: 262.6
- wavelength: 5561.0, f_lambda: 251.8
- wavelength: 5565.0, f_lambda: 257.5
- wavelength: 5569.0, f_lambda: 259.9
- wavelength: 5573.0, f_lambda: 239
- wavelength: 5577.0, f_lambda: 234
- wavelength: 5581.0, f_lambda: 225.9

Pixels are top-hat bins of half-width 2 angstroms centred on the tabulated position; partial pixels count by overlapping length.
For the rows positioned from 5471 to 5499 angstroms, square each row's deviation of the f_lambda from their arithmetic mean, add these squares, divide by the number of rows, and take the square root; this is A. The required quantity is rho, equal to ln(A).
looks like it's 2.0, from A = 8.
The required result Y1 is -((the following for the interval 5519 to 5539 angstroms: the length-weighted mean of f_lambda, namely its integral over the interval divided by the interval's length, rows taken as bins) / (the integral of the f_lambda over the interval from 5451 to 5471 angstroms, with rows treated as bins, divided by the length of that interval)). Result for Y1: -1.03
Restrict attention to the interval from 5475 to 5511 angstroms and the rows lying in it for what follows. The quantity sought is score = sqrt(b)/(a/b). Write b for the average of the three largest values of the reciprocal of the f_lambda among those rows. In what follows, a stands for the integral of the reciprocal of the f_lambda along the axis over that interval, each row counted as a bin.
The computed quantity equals 0.0018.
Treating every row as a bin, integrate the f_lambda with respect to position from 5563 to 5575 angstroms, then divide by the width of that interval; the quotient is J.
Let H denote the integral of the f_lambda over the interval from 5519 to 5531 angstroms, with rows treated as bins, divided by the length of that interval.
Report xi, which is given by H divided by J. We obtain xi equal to 1.05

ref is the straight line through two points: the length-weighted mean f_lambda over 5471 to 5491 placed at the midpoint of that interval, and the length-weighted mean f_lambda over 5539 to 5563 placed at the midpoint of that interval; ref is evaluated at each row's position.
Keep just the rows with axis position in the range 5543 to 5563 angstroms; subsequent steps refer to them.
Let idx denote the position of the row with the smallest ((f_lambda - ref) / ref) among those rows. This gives 5561.0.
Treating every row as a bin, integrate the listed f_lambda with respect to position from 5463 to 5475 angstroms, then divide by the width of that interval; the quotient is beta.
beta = 248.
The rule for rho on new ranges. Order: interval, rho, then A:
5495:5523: 2.6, 13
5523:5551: 1.7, 5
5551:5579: 2.5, 12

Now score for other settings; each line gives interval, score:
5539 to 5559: 0.0031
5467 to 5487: 0.0032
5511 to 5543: 0.0020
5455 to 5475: 0.0033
